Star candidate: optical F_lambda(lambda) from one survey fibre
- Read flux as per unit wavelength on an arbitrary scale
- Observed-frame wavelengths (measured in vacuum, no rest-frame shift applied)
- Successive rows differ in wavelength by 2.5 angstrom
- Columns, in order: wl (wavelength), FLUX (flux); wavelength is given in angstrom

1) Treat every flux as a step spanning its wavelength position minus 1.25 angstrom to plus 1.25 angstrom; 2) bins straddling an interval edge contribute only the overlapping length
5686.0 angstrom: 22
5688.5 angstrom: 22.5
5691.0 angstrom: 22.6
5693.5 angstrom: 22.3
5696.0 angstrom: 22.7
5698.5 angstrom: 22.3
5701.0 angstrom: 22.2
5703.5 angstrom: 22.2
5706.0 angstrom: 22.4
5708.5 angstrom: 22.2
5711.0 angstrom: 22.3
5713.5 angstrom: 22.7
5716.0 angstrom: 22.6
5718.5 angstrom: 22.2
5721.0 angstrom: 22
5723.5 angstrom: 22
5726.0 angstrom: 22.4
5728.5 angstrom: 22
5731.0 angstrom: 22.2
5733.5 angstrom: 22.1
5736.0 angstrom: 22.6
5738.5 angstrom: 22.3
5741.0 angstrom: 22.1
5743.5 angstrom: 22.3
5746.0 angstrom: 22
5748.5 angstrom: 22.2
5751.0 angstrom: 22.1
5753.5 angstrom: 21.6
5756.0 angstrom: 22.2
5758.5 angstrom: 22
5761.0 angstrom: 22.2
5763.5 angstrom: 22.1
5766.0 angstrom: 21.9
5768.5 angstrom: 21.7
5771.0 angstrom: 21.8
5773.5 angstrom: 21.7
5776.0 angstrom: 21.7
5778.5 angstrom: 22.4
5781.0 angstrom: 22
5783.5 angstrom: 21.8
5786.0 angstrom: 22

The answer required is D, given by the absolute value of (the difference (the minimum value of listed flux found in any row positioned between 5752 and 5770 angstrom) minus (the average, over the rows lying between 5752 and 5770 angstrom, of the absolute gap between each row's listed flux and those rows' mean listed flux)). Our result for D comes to 21.41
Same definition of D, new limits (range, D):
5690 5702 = 22.02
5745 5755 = 21.41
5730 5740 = 21.95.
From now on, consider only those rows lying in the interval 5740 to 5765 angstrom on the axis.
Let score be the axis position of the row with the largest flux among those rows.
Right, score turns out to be 5743.5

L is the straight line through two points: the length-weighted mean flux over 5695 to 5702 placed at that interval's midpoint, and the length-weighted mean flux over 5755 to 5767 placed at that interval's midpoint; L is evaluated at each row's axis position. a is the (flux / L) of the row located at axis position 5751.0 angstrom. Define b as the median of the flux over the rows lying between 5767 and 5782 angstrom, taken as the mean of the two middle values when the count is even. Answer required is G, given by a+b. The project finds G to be 22.7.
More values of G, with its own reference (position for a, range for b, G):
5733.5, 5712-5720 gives 23.6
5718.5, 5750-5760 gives 23.0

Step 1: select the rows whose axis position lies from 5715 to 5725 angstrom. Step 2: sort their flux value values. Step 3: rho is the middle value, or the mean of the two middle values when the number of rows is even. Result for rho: 22.1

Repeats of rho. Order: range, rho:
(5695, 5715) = 22.3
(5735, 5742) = 22.3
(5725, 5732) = 22.2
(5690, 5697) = 22.6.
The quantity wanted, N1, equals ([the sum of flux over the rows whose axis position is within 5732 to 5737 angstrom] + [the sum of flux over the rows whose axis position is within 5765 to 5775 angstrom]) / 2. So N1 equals 66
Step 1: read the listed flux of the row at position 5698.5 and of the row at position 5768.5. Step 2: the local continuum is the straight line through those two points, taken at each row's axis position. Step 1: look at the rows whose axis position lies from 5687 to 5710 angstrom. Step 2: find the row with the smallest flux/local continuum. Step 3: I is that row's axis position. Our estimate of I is 5701.0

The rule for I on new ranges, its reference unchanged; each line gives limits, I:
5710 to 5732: 5721.0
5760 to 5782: 5768.5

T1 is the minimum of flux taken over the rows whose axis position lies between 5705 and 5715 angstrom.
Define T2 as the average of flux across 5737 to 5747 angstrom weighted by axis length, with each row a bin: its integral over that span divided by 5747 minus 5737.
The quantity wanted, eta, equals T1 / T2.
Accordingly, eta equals 1.000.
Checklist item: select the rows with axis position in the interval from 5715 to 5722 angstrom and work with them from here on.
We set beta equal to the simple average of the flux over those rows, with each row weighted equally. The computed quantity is 22.3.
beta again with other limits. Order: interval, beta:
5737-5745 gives 22.2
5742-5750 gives 22.2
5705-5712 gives 22.3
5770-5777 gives 21.7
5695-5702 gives 22.4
